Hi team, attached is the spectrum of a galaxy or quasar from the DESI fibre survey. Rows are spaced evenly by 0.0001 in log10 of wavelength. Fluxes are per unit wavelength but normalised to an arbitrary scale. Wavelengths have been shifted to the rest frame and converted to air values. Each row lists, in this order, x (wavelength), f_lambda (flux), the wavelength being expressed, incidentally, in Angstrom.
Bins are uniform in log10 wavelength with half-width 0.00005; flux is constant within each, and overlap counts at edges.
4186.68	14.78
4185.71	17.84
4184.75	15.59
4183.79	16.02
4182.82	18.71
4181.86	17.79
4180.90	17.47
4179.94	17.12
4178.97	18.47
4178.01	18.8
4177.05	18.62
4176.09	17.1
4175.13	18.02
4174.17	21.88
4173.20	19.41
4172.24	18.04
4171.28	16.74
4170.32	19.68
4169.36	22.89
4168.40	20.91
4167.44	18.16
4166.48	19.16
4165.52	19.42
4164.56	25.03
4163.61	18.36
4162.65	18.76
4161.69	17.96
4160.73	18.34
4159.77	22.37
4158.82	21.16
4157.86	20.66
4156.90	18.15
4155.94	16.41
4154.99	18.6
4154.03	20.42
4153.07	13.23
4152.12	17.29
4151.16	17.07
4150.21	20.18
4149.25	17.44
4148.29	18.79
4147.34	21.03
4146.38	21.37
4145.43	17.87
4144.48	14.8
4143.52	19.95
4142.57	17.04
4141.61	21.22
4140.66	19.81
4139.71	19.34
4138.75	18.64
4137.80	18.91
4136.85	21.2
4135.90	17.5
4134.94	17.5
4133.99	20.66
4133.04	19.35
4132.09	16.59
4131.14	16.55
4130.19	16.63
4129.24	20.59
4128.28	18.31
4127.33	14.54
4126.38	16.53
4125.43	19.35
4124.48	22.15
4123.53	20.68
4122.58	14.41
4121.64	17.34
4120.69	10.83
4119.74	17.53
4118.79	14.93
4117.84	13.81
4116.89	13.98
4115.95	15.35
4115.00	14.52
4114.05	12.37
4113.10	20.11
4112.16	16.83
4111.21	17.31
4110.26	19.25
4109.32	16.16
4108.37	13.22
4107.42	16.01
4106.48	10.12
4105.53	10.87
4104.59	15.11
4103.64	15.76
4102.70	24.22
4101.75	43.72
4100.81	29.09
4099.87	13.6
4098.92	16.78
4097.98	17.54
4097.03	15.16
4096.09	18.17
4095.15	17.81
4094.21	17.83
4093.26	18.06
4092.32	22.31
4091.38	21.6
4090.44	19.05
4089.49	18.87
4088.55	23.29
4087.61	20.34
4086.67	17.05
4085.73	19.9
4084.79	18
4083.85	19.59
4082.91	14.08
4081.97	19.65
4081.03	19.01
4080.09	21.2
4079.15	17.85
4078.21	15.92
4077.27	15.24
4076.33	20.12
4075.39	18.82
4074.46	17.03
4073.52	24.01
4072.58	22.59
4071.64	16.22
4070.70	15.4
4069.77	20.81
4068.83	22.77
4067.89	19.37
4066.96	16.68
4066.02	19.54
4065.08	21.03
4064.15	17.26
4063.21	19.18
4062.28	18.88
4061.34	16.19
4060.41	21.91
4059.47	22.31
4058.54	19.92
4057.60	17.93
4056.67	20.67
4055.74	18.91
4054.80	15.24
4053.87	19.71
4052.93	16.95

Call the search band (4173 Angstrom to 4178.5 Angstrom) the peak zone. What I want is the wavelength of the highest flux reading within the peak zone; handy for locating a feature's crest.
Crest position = 4174.17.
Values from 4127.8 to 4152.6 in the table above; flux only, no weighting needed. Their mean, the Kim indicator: 18.7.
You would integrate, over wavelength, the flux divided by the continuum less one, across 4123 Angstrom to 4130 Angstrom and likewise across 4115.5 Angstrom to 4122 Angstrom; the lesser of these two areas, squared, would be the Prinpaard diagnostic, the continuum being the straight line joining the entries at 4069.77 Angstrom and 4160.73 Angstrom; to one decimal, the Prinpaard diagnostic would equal 2.5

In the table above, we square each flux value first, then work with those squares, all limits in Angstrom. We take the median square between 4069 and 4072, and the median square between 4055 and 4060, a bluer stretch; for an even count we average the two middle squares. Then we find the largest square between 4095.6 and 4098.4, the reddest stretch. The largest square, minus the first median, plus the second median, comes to 464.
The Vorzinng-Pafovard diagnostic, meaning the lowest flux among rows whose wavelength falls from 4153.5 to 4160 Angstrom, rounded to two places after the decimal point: 16.41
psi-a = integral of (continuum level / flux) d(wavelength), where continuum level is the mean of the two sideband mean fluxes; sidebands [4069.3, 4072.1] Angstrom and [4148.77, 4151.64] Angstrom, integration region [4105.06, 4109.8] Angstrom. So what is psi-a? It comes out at 6.6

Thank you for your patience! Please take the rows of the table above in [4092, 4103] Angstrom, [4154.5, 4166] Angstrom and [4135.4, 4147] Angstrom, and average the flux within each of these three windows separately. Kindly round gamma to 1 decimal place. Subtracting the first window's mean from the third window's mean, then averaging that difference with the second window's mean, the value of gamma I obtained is 8.7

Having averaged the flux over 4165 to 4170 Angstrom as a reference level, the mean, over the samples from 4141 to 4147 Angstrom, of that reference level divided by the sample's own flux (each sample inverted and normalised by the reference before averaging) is 1.09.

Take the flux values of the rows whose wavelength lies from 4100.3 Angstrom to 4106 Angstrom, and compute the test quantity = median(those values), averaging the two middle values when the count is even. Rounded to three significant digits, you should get 20.0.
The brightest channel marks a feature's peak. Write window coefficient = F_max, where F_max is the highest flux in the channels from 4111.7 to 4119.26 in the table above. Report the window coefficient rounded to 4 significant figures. 20.11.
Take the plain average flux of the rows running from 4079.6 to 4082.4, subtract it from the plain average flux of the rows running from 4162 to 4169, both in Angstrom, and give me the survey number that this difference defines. 0.0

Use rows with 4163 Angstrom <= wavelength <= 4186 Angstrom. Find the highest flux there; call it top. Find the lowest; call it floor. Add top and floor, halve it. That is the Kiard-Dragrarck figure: 20.3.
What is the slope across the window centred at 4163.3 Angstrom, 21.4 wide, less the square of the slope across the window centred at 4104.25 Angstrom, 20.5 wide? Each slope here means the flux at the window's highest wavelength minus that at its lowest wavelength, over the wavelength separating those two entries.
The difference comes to 0.23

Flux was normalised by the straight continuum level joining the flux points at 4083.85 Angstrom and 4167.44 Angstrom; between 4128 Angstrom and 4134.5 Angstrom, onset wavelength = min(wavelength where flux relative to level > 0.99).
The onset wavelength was 4129.24 Angstrom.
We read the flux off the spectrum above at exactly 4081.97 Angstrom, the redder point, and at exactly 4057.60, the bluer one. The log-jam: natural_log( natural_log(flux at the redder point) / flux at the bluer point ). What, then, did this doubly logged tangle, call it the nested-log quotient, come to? -1.80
